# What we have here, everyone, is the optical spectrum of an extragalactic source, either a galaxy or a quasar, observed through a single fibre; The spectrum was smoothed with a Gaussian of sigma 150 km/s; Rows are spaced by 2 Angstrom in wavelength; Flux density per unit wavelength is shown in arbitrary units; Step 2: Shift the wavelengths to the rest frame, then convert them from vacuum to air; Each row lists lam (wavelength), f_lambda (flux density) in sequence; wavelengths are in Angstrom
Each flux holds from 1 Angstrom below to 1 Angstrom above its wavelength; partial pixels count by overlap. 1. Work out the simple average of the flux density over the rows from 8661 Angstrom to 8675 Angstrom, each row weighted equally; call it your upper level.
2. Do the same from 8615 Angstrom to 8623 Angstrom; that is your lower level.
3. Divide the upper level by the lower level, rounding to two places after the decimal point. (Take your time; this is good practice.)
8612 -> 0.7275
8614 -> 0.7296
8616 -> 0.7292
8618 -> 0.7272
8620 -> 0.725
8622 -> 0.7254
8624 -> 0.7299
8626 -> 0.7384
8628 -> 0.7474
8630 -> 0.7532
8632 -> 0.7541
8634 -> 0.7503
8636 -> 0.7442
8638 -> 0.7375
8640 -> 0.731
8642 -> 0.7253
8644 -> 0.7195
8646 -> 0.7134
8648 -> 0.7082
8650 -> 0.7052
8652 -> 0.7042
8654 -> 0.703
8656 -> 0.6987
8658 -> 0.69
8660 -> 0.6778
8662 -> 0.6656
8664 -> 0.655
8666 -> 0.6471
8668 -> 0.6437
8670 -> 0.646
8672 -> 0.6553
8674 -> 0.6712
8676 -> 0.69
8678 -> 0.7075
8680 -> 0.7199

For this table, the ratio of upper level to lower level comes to 0.90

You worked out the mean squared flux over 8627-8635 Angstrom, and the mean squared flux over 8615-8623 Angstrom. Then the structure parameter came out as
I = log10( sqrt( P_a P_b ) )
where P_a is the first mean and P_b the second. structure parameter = -0.263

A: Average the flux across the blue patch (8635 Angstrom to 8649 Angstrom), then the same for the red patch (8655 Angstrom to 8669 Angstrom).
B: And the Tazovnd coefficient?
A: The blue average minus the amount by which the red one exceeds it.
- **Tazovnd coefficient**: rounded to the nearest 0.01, 0.78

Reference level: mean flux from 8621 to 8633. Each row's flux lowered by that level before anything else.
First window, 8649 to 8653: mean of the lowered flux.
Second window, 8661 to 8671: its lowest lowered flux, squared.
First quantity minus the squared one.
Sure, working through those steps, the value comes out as -0.046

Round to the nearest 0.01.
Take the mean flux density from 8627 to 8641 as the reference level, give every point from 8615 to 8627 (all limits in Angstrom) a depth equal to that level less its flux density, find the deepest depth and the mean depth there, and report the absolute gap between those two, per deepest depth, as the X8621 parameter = 0.21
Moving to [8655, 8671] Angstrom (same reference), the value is 0.21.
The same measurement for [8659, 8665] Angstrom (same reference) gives 0.12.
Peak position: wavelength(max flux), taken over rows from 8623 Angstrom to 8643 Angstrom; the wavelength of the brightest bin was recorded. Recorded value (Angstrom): 8632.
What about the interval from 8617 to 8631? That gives 8630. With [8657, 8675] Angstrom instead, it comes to 8658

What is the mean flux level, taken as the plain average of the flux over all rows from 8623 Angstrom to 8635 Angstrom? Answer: 0.746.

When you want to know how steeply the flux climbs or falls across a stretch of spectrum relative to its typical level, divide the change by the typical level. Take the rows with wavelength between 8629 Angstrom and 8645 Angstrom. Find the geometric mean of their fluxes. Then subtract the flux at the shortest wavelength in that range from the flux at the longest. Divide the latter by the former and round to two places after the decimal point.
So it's -0.05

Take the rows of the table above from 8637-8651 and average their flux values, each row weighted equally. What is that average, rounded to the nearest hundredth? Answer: 0.72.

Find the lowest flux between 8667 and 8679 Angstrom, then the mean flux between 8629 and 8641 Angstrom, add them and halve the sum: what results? 0.694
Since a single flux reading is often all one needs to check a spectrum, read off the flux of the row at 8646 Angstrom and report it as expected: 0.7134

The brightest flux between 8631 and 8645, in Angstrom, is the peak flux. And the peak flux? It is 0.7541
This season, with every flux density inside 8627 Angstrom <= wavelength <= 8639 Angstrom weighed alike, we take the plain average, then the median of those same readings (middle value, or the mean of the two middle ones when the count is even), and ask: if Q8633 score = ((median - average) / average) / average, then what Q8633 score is 0.0019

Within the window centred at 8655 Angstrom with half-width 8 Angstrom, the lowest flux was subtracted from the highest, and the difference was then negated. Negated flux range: -0.043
